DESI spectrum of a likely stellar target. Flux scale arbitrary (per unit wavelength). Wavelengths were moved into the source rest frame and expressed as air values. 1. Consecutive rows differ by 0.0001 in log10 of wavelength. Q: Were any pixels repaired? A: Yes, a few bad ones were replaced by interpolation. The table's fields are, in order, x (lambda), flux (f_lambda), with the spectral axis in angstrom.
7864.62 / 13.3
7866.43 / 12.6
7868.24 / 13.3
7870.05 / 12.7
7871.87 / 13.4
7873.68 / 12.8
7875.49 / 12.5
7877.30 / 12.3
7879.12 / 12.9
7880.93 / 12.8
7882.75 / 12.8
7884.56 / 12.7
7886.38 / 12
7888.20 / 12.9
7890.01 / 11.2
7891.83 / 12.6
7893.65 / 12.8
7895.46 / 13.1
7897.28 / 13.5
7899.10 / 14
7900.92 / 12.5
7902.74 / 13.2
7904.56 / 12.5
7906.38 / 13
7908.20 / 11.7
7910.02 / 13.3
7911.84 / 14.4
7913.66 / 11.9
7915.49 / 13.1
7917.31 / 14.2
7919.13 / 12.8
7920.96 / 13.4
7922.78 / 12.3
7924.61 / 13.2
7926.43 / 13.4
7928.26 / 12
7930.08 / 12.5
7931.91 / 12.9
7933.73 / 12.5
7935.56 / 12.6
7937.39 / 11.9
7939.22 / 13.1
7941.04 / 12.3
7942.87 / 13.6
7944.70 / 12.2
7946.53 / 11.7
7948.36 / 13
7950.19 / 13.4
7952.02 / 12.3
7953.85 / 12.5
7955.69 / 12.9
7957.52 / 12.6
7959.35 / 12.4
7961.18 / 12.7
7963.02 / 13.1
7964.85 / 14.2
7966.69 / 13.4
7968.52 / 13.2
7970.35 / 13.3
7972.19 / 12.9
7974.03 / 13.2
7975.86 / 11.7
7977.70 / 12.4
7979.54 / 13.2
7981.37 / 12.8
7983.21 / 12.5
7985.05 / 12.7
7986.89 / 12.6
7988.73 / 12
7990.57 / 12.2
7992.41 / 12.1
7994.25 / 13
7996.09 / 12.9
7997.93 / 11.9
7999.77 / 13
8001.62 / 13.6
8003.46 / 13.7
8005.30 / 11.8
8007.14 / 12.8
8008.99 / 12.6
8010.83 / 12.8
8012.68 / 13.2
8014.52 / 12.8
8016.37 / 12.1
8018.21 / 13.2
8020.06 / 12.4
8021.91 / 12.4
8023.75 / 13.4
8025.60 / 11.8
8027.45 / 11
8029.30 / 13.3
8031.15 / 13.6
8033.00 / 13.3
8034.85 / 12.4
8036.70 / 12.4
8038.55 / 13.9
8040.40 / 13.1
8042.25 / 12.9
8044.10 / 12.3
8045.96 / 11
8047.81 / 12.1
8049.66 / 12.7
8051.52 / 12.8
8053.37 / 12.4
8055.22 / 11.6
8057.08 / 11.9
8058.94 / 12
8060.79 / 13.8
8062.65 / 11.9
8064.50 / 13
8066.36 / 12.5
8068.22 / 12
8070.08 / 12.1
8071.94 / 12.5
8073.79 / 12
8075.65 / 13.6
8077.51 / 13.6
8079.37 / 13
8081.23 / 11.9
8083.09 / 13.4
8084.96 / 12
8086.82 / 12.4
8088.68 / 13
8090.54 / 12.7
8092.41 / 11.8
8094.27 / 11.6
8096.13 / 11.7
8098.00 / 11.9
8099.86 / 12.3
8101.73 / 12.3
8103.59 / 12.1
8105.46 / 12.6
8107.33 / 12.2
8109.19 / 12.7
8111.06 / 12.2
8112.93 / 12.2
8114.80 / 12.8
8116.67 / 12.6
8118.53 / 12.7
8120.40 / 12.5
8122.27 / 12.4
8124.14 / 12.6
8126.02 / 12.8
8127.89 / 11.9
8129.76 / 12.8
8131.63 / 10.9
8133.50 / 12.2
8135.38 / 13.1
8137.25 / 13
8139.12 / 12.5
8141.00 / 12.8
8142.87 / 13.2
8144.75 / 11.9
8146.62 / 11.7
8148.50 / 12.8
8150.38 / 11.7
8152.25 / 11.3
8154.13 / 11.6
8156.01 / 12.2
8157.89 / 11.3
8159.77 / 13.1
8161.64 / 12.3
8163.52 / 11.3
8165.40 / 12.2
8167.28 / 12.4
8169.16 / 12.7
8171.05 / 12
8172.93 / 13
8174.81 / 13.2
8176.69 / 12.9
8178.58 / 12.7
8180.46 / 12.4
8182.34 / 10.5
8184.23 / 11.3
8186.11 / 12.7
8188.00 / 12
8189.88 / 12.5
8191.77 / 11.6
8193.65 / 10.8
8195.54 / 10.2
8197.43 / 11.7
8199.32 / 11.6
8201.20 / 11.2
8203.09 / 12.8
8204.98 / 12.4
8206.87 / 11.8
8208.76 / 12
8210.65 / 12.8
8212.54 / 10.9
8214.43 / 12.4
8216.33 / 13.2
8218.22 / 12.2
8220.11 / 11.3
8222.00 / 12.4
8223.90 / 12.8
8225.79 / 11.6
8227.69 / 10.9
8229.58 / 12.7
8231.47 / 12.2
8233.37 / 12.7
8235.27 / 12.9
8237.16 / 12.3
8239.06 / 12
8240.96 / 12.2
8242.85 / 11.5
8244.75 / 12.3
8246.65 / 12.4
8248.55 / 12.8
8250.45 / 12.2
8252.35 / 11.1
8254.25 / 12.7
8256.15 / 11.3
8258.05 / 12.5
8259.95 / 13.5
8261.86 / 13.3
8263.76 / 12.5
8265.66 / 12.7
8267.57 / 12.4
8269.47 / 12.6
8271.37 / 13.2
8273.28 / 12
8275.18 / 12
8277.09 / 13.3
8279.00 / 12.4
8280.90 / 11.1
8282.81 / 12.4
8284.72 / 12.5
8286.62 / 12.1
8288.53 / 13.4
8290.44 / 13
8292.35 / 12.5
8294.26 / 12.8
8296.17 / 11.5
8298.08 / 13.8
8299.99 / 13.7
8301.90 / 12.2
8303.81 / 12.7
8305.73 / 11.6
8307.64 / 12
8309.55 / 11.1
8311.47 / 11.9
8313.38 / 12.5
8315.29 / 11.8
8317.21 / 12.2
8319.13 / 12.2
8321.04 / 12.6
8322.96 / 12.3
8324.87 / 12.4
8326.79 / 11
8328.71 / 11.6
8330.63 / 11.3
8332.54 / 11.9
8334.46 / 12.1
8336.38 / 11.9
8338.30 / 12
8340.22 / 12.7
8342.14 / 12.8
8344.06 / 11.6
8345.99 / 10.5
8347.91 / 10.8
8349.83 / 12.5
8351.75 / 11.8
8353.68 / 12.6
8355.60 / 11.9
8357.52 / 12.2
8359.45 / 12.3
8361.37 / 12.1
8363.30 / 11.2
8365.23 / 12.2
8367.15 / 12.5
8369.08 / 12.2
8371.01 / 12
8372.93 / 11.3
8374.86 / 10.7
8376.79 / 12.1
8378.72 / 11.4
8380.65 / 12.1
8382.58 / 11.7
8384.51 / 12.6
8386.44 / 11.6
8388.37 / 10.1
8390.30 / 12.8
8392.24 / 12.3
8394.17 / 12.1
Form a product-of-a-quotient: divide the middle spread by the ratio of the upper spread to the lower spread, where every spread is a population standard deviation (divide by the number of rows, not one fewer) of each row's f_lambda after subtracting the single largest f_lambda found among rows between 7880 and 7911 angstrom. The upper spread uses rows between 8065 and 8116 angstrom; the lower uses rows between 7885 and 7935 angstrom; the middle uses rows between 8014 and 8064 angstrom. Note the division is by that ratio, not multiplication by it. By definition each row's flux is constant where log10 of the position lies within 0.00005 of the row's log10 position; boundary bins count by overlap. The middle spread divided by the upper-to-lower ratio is 1.03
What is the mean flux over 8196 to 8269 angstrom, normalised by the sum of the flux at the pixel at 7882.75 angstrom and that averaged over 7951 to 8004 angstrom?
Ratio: 0.477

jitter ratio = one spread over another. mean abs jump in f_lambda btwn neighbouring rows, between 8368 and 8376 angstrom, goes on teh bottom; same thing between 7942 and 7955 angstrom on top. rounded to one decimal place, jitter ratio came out 1.6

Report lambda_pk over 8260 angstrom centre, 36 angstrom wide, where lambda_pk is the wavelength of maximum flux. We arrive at 8259.95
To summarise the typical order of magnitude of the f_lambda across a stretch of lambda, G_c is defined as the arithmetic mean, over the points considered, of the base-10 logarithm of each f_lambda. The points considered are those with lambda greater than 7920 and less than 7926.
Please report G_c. 1.11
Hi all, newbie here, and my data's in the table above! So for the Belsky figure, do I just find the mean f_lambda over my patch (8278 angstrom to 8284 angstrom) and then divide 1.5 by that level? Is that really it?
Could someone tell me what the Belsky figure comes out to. 0.125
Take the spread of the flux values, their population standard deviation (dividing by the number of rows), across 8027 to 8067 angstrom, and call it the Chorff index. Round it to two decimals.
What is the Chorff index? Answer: 0.78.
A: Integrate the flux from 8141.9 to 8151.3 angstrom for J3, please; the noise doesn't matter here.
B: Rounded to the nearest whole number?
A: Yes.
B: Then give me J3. 115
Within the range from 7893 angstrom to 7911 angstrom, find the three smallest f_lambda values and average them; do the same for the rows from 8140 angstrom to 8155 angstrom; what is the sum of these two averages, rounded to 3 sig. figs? 23.8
